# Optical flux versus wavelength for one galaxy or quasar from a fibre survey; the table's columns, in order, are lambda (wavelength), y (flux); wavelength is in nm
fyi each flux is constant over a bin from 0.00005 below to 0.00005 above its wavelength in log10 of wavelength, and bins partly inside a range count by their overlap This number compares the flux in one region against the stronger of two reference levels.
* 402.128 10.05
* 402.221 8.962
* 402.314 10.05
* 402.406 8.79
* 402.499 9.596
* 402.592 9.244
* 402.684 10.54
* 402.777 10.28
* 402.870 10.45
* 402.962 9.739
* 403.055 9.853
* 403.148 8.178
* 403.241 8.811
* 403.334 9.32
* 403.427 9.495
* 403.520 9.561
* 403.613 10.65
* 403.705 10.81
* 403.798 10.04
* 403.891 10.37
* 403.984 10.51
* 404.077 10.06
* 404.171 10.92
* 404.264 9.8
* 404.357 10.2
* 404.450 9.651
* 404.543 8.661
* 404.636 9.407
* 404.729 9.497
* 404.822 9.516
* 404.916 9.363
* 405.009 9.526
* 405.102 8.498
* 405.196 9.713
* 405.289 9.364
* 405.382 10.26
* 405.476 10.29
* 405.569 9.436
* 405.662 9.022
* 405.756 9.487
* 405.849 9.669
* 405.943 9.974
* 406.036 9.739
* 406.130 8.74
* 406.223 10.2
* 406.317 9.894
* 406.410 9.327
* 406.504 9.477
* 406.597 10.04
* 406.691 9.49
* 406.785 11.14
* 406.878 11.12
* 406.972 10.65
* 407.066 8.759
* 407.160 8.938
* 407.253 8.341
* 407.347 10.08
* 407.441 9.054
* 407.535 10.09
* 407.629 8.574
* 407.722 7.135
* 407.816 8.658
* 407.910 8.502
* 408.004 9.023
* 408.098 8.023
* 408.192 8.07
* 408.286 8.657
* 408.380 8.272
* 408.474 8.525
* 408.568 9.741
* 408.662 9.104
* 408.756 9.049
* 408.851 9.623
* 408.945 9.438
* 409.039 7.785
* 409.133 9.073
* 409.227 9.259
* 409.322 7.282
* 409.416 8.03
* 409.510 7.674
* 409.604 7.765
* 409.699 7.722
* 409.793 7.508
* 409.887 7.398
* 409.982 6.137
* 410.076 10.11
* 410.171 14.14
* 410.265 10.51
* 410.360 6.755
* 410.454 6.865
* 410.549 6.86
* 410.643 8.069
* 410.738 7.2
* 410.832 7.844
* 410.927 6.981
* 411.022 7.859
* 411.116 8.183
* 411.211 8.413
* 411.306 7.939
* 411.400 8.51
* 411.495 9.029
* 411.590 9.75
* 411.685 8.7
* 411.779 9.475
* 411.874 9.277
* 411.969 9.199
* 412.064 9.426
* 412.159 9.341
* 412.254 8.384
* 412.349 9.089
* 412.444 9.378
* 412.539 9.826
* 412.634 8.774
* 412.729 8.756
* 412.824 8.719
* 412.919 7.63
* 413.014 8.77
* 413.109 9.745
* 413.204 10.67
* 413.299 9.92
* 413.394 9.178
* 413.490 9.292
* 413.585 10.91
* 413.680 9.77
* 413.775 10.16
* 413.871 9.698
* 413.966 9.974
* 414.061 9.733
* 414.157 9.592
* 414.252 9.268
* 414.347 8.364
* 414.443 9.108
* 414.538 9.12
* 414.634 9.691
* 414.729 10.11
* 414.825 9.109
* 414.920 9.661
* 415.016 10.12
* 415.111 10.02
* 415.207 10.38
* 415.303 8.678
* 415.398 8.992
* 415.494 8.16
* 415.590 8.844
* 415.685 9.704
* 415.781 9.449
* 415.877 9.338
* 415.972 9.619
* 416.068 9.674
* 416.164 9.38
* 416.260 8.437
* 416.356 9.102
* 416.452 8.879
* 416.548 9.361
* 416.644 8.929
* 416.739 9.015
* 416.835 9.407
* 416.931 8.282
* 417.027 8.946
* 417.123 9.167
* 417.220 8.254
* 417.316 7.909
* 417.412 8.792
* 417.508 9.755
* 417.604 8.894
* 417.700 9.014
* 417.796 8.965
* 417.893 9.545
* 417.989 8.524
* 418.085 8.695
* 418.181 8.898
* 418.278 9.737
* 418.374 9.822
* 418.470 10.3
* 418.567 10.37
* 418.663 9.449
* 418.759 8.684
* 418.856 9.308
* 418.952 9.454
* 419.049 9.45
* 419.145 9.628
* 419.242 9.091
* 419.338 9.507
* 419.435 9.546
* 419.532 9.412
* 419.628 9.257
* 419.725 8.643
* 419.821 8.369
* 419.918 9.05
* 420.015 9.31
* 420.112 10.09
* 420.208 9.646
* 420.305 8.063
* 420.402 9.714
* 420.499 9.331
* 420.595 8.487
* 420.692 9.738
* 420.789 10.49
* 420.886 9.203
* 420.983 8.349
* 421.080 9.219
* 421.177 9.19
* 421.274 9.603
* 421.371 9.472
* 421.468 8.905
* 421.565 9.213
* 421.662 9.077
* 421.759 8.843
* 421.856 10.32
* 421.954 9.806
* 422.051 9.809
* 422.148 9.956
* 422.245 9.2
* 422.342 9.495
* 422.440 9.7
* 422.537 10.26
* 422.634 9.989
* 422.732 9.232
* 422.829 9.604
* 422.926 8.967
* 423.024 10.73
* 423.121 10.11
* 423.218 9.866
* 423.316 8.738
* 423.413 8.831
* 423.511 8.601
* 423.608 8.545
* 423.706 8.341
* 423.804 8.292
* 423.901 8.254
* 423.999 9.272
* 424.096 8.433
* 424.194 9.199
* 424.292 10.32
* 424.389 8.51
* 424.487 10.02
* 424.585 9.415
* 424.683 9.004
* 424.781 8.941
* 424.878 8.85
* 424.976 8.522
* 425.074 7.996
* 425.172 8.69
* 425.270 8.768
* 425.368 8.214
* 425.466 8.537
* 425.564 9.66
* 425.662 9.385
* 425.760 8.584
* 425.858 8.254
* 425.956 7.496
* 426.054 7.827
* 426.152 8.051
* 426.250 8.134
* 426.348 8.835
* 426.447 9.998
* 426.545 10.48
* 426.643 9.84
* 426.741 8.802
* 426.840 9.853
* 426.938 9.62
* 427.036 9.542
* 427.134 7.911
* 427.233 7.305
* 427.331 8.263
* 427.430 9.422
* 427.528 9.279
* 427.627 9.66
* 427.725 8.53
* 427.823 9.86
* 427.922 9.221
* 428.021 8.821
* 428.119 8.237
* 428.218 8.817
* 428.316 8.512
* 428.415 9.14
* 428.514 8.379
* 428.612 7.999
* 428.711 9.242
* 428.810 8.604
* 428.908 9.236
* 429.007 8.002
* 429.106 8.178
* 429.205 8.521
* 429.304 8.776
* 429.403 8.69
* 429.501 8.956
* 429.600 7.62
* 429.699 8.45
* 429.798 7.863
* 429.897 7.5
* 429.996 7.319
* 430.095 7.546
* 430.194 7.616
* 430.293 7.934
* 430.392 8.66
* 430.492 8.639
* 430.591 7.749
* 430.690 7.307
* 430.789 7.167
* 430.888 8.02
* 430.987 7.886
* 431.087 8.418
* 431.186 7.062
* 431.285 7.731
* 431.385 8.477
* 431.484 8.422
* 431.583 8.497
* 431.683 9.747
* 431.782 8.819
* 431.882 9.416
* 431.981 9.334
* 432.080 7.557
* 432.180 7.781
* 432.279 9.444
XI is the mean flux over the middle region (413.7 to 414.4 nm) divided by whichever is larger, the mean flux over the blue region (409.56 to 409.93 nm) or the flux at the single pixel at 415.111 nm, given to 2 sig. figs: 0.95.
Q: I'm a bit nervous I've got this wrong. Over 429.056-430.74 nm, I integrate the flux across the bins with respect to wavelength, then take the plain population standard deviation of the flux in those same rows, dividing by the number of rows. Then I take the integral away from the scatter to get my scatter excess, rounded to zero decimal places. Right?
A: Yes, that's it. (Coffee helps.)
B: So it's -13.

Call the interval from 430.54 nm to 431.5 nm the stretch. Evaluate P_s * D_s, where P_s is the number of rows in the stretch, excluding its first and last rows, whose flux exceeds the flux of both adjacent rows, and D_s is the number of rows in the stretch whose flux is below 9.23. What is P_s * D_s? 30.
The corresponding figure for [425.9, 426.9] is 6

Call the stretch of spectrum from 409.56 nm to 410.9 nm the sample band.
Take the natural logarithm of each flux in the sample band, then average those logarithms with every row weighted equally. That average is 2.08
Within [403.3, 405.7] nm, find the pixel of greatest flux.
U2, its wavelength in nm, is 404.171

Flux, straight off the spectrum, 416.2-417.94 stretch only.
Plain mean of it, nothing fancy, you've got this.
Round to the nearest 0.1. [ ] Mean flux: 8.9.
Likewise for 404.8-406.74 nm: 9.6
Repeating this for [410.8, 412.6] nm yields 8.8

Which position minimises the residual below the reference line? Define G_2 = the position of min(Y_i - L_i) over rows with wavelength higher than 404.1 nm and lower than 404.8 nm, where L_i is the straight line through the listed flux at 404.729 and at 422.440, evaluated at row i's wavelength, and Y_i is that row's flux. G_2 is 404.543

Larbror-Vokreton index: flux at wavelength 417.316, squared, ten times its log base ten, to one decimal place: 18.0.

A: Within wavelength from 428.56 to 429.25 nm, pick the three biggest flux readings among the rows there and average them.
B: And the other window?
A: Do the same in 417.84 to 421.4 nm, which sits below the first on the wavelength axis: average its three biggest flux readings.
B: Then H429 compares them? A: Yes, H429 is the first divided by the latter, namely 0.87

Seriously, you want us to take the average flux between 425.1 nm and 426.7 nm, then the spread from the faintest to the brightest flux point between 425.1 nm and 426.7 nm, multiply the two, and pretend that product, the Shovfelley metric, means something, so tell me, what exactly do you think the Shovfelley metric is 26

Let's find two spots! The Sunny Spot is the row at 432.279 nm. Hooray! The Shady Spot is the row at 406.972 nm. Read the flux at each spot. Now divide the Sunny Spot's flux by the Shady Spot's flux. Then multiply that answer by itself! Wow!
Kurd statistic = 0.79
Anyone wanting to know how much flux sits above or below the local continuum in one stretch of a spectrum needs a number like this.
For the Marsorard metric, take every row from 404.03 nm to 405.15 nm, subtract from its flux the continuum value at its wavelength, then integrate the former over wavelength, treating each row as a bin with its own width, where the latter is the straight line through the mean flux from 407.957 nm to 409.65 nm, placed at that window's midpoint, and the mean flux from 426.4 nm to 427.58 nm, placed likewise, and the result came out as 1.3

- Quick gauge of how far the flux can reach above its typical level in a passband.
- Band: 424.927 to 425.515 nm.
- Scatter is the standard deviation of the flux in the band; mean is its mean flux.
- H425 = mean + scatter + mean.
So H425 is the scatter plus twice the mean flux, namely 17.2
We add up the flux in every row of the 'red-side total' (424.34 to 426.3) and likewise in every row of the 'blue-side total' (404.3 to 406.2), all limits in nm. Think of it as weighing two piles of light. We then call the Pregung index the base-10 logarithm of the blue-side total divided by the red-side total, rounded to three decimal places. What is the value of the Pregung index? 0.041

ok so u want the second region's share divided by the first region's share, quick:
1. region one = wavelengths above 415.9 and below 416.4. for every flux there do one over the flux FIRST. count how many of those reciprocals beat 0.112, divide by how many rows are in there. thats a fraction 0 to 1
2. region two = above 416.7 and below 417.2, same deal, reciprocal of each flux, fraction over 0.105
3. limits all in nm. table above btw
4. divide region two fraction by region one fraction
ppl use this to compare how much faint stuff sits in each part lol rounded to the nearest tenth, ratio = 5.0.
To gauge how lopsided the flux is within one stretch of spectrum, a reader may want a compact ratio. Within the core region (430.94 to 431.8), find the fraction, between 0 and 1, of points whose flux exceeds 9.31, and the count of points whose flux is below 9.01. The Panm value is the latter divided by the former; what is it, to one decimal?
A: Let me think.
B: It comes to 72.0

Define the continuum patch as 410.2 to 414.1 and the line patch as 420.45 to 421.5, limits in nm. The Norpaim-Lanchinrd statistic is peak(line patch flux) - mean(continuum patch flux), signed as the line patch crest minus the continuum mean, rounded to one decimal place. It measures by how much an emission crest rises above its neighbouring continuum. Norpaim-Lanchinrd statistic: 1.6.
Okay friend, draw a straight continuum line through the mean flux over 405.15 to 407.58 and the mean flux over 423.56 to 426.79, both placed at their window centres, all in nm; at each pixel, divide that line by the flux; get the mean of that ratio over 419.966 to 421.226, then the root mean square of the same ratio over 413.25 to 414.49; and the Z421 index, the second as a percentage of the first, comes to 100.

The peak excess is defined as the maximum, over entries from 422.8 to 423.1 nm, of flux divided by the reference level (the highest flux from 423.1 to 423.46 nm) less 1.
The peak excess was 0.06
